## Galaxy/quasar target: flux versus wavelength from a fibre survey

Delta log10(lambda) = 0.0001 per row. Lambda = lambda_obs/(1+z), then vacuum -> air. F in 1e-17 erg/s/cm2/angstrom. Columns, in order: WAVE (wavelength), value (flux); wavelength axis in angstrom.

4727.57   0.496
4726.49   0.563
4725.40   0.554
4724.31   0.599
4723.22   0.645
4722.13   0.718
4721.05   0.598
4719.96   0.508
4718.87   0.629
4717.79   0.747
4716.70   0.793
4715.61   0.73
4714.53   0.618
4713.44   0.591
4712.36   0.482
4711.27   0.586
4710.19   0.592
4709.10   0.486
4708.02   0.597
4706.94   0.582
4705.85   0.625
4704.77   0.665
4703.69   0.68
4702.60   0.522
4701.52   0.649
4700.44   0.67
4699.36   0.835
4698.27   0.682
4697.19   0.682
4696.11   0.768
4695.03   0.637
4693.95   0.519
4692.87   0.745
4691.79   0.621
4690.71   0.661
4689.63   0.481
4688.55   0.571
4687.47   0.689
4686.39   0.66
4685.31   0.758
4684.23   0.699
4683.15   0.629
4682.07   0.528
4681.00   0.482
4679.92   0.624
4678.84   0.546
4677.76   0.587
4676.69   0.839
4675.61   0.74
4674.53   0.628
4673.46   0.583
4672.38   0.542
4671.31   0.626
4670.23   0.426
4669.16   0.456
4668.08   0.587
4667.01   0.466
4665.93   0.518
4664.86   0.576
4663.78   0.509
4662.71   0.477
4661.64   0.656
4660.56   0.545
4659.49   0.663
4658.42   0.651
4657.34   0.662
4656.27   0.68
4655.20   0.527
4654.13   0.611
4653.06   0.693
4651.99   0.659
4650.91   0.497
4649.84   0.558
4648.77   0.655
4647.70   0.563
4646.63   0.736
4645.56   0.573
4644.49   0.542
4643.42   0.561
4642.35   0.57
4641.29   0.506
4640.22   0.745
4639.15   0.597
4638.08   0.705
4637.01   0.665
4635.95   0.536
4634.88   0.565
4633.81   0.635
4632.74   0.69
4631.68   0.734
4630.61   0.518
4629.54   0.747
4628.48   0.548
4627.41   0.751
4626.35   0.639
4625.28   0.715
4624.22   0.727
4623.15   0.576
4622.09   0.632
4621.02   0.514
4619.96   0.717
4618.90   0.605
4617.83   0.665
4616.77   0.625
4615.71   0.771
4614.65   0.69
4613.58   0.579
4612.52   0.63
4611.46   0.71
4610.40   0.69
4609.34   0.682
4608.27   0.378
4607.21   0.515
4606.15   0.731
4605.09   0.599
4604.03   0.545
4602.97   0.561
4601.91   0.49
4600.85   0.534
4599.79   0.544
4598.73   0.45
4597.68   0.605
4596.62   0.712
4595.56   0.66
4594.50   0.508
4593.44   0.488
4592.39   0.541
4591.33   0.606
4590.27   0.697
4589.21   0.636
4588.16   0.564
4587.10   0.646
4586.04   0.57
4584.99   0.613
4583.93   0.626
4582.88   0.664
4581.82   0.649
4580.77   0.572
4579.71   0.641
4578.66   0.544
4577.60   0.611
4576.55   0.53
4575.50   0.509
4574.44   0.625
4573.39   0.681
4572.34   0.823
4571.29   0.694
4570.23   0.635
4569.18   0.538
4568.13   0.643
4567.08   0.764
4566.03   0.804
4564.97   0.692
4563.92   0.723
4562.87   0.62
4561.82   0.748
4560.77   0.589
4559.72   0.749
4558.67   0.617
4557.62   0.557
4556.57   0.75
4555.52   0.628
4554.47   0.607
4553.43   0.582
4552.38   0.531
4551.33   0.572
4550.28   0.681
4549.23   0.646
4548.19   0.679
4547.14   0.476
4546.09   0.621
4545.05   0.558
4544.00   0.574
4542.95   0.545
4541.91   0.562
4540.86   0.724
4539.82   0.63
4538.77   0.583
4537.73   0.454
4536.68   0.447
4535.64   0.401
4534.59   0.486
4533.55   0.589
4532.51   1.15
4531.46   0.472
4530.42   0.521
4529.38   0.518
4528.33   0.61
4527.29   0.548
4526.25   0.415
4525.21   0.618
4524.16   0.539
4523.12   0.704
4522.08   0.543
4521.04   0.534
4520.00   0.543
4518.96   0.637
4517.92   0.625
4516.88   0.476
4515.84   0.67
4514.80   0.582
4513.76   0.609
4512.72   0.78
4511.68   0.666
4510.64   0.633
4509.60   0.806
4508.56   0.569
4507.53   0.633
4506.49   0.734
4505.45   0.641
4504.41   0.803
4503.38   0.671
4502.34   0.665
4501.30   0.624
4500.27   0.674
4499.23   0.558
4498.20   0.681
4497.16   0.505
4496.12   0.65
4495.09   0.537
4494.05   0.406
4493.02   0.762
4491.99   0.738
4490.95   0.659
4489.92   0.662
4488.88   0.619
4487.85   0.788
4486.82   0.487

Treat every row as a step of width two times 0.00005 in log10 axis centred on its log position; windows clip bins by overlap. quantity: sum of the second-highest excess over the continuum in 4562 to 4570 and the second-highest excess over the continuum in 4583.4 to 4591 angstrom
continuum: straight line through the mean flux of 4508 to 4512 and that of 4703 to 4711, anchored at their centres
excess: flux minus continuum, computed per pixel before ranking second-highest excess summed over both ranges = 0.12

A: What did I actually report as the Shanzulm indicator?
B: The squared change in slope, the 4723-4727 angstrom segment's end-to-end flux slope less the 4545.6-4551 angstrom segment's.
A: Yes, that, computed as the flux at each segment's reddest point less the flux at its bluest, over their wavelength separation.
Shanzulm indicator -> 0.0016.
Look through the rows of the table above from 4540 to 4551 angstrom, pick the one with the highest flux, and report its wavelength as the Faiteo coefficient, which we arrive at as 4540.86 angstrom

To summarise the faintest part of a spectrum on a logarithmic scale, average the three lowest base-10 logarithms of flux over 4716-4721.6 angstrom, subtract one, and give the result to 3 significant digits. -1.24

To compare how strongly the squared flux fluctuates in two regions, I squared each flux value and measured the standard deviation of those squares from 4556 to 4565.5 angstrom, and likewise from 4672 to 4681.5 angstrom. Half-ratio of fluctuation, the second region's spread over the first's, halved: 0.72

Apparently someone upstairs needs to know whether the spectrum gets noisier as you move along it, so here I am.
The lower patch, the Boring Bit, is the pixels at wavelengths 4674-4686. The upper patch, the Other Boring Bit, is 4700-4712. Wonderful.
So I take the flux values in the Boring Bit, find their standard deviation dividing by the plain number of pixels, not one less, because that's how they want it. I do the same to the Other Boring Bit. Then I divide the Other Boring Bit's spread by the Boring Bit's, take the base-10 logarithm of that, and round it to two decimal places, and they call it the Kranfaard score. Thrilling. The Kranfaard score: -0.24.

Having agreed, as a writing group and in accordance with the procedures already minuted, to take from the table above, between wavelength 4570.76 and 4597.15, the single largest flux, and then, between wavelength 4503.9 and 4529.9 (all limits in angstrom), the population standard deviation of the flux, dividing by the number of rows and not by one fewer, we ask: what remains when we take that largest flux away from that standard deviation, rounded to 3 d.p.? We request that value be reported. -0.728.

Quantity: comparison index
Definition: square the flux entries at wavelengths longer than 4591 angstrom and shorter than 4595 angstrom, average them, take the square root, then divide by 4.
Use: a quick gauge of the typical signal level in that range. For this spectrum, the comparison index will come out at 0.134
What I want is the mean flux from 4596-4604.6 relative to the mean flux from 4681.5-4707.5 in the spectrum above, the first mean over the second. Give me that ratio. 0.86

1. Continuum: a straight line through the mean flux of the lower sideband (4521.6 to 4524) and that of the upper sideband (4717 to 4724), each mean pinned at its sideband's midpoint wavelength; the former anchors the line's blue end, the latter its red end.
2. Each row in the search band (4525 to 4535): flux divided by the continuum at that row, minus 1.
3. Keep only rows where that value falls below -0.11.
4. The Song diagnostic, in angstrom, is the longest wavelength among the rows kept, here 4534.59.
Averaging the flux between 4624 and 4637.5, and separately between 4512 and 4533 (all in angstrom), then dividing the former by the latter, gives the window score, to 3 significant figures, 1.08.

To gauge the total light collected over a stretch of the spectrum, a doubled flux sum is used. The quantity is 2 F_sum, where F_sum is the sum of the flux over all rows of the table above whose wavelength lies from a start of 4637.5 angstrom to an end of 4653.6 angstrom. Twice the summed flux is 18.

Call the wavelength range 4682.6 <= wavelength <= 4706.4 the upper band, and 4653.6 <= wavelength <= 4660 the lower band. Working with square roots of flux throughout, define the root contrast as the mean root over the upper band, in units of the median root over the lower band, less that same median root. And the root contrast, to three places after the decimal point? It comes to 0.188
